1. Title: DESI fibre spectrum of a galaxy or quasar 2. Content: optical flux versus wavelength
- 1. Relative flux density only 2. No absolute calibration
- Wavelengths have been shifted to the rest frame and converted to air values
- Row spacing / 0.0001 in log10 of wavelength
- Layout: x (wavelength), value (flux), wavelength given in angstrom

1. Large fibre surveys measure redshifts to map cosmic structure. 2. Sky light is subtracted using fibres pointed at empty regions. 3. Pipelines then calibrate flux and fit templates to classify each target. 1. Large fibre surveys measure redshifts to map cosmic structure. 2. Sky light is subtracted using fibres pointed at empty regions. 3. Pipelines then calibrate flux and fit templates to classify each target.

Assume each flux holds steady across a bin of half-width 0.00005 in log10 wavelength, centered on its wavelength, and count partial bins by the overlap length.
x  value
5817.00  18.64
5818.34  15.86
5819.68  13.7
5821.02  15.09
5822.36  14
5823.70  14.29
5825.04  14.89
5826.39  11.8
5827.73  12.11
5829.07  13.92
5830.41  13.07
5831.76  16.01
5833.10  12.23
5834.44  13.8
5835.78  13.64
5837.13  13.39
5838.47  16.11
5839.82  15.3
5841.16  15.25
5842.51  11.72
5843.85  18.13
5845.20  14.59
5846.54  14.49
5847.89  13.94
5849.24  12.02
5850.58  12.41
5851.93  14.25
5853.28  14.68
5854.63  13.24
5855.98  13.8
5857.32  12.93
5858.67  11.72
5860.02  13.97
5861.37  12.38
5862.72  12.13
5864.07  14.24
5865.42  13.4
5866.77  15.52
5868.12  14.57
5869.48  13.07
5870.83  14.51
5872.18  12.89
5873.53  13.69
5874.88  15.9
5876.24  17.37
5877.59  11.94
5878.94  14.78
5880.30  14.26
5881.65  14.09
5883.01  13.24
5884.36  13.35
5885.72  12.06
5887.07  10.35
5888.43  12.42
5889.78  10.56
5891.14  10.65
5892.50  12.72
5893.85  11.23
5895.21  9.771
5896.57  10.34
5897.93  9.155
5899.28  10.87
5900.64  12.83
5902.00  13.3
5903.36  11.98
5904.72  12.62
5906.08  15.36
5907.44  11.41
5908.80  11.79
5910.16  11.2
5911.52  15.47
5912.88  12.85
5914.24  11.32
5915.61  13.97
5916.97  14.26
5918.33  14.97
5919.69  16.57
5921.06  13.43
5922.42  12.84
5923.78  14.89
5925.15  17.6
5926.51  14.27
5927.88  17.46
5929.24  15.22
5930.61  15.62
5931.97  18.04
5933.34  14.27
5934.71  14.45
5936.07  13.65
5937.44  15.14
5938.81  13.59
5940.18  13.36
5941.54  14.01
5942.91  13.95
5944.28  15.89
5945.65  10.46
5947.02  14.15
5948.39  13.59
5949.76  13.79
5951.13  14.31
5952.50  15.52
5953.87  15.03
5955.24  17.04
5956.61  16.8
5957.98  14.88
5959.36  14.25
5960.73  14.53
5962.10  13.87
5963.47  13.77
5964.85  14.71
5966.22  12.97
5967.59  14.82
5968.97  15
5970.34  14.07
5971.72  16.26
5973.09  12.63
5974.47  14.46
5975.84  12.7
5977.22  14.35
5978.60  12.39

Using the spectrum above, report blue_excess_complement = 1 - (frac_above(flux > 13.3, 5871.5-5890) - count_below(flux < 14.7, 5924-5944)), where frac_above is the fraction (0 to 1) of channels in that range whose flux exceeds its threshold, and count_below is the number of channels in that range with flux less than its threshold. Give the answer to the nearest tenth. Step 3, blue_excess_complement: 8.5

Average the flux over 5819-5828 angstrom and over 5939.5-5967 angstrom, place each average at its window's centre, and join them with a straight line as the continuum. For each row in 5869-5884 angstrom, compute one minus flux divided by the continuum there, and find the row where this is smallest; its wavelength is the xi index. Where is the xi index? 5876.24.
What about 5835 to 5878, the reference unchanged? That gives 5843.85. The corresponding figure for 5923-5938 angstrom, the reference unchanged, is 5931.97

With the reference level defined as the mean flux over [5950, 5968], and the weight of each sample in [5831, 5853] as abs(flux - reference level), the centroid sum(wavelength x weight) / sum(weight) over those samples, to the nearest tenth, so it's 5841.9 angstrom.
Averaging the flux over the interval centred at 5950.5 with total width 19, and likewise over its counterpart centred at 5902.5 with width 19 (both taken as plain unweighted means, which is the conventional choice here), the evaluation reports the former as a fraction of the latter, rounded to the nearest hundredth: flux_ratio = 1.22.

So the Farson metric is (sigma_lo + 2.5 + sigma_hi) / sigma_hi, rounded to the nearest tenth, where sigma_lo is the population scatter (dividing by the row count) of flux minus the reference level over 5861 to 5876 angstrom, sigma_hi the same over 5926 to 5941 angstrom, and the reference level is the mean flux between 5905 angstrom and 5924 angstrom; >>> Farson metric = 3.5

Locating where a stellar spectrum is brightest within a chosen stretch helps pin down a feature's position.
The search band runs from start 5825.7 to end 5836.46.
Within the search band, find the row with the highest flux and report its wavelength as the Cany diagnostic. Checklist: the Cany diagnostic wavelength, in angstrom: 5831.76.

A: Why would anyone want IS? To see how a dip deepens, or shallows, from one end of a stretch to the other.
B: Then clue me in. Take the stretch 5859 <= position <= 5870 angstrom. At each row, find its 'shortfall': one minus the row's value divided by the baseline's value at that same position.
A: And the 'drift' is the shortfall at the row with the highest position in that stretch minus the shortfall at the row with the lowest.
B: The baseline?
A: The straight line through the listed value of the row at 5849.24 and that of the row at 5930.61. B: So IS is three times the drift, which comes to 0.3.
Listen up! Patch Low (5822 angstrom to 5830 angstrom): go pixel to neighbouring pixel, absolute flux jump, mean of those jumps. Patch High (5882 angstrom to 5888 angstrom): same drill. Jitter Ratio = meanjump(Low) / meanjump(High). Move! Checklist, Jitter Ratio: 1.2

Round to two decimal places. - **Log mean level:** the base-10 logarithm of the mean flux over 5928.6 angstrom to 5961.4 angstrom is 1.17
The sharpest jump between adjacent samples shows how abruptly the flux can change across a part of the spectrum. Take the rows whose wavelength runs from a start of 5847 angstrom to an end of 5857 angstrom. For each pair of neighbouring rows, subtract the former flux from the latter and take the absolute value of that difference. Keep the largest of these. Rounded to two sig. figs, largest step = 1.9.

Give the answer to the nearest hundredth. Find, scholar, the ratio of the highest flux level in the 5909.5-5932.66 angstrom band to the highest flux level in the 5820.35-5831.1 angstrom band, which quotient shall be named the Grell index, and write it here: 1.20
